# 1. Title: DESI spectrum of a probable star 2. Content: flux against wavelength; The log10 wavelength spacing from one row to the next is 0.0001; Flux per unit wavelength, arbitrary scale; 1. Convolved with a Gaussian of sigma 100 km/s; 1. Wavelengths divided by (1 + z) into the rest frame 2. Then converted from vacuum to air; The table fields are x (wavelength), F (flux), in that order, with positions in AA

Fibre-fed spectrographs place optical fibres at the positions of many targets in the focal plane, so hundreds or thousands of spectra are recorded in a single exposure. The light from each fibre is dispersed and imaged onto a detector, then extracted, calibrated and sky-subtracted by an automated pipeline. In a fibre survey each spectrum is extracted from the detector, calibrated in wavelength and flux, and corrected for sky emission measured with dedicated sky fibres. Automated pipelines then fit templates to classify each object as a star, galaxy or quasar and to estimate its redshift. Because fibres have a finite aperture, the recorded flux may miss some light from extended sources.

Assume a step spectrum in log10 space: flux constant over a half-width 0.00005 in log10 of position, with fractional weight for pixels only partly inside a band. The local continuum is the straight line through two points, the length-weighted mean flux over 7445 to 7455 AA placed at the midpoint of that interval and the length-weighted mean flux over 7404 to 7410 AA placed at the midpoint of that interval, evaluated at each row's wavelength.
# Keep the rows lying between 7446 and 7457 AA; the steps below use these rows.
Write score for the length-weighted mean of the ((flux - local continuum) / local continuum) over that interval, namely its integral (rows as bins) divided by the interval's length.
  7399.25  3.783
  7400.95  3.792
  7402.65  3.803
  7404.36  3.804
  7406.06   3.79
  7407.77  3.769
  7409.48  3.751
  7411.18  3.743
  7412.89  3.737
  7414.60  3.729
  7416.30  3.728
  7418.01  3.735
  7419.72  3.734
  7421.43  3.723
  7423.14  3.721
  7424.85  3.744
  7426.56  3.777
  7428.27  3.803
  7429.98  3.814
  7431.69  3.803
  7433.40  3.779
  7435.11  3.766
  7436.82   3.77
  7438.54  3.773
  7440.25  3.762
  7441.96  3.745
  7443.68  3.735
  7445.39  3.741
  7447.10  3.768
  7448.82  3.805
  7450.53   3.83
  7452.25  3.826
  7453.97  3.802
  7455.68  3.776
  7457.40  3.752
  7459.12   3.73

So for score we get 0.000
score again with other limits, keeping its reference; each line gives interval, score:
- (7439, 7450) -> -0.009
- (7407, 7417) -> -0.009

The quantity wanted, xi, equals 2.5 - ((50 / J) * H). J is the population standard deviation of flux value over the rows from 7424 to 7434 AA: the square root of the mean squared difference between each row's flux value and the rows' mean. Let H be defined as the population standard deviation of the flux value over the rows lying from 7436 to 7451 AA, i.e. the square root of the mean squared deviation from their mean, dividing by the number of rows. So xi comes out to -60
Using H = 0.029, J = 0.023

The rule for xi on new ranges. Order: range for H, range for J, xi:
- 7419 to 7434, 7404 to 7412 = -73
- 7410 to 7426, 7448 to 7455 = -28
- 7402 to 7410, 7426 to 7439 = -58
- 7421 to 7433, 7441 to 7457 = -51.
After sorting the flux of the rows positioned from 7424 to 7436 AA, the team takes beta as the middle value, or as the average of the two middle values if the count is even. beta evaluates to 3.779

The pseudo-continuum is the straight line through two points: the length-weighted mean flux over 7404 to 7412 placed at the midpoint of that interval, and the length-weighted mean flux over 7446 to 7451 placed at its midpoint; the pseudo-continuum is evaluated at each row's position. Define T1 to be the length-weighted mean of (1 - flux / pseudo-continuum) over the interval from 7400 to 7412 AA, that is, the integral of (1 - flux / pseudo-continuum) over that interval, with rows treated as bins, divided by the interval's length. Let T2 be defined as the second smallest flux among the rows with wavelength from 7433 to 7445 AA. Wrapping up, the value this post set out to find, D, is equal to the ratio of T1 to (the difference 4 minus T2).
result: -0.010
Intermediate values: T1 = -0.003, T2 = 3.745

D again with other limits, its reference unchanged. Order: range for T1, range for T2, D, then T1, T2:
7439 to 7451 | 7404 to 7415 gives 0.029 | 0.008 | 3.737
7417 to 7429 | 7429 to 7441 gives 0.039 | 0.009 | 3.766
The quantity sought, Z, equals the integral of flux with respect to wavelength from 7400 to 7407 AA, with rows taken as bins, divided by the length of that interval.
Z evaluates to 3.80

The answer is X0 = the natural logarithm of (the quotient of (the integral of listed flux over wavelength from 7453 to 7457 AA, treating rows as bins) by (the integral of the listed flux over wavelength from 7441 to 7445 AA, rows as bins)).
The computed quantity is 0.012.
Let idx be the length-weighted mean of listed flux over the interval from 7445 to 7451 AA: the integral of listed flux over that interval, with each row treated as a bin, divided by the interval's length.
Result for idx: 3.79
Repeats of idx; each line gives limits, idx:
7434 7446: 3.76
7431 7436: 3.79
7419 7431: 3.76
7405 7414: 3.76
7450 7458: 3.80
